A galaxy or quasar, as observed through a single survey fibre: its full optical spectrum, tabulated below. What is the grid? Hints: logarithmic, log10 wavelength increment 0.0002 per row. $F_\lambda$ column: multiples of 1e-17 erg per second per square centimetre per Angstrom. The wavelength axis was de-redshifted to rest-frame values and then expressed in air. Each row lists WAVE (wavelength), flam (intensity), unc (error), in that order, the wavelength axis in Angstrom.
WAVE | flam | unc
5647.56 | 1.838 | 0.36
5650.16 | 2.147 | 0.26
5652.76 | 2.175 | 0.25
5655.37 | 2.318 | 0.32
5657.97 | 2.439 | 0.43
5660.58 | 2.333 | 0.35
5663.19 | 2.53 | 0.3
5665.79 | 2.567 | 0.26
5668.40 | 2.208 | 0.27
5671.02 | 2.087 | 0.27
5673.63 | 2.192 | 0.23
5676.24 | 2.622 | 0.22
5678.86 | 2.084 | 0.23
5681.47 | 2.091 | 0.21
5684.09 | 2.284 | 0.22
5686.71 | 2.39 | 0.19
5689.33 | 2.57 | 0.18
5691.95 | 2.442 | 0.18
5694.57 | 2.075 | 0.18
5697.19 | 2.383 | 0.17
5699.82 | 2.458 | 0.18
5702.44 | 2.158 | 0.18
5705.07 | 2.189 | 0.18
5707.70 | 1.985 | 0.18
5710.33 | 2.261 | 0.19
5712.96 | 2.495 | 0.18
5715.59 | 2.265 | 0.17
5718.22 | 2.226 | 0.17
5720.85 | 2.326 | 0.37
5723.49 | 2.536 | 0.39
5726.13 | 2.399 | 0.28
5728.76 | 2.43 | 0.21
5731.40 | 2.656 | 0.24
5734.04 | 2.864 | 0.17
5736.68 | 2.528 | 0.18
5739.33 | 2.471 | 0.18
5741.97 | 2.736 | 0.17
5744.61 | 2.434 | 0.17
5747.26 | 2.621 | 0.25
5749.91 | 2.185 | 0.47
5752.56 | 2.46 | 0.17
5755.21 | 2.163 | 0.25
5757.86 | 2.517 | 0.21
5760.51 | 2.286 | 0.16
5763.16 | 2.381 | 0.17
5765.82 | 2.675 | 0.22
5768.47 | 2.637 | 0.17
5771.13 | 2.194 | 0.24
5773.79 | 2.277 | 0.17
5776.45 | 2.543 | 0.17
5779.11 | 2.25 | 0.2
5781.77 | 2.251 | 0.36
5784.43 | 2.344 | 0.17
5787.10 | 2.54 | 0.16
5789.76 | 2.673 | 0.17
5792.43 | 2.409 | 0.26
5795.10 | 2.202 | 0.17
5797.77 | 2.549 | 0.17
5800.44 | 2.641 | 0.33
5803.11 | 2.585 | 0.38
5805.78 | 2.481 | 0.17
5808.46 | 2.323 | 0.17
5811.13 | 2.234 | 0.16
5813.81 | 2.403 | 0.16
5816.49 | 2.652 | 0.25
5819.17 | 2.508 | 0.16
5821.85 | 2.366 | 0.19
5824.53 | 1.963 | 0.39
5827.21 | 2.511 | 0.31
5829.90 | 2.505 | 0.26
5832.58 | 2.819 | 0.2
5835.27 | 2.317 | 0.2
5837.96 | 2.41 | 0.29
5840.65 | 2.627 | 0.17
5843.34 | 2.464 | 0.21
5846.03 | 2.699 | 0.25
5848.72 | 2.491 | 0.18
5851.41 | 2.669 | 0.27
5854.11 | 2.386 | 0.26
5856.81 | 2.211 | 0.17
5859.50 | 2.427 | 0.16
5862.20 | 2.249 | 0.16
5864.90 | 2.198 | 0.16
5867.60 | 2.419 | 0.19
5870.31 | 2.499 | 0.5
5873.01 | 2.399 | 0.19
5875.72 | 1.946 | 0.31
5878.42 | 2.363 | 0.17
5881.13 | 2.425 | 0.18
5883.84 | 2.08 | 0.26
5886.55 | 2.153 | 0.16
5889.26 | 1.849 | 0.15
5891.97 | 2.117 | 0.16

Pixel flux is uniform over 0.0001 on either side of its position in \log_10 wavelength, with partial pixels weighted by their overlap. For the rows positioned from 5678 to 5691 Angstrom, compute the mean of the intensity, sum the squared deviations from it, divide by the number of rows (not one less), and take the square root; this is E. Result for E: 0.185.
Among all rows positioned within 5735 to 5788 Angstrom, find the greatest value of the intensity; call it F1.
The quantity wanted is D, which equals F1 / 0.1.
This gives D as 27.4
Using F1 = 2.736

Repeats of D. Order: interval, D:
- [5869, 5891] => 25.0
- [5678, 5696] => 25.7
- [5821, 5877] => 28.2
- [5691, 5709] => 24.6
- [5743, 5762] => 26.2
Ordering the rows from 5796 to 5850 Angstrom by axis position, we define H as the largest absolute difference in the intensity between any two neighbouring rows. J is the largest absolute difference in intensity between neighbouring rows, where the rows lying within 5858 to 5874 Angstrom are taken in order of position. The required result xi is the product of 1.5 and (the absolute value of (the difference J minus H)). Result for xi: 0.49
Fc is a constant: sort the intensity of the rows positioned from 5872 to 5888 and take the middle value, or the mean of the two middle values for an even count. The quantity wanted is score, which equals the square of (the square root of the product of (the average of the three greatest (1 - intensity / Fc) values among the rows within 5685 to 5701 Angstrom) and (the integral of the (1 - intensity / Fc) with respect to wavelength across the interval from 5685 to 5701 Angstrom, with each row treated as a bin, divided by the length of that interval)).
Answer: 0.0006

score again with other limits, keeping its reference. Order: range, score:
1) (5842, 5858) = 0.0043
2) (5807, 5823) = 0.0015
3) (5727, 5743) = 0.0149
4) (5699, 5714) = 0.0003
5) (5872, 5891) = 0.0053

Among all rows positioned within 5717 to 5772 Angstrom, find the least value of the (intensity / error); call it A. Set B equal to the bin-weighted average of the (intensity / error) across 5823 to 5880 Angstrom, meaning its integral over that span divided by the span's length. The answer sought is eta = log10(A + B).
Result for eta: 1.20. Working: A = 4.6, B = 11.2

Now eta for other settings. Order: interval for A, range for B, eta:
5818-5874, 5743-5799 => 1.24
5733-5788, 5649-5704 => 1.17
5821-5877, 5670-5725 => 1.21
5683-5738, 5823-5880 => 1.24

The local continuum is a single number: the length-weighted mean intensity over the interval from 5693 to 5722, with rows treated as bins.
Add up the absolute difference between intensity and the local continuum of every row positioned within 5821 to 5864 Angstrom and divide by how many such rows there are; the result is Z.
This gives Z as 0.230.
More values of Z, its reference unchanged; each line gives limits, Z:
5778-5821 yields 0.194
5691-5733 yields 0.154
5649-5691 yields 0.160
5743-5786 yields 0.161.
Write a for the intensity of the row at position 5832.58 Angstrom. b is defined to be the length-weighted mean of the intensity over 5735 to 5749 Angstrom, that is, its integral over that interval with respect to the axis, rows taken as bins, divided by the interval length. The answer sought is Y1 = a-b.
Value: 0.26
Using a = 2.819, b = 2.55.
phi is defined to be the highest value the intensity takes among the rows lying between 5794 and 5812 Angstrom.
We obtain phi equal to 2.641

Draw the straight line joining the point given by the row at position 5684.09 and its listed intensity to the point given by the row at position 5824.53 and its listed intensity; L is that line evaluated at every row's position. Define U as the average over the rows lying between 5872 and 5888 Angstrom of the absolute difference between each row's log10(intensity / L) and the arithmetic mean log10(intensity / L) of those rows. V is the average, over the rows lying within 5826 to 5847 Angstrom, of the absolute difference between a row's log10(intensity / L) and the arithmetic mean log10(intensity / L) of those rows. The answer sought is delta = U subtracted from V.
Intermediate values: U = 0.032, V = 0.023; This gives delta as -0.0089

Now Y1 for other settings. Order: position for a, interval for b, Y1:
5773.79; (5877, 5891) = 0.10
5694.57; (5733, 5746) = -0.53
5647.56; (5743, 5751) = -0.59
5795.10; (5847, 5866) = -0.18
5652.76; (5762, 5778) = -0.27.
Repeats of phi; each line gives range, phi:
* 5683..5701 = 2.57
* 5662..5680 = 2.622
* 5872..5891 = 2.425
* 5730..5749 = 2.864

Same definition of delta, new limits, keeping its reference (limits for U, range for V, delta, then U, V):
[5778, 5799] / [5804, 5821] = -0.0060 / 0.027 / 0.021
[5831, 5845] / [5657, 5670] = -0.0053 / 0.026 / 0.021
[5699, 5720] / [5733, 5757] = 0.0052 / 0.022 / 0.028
